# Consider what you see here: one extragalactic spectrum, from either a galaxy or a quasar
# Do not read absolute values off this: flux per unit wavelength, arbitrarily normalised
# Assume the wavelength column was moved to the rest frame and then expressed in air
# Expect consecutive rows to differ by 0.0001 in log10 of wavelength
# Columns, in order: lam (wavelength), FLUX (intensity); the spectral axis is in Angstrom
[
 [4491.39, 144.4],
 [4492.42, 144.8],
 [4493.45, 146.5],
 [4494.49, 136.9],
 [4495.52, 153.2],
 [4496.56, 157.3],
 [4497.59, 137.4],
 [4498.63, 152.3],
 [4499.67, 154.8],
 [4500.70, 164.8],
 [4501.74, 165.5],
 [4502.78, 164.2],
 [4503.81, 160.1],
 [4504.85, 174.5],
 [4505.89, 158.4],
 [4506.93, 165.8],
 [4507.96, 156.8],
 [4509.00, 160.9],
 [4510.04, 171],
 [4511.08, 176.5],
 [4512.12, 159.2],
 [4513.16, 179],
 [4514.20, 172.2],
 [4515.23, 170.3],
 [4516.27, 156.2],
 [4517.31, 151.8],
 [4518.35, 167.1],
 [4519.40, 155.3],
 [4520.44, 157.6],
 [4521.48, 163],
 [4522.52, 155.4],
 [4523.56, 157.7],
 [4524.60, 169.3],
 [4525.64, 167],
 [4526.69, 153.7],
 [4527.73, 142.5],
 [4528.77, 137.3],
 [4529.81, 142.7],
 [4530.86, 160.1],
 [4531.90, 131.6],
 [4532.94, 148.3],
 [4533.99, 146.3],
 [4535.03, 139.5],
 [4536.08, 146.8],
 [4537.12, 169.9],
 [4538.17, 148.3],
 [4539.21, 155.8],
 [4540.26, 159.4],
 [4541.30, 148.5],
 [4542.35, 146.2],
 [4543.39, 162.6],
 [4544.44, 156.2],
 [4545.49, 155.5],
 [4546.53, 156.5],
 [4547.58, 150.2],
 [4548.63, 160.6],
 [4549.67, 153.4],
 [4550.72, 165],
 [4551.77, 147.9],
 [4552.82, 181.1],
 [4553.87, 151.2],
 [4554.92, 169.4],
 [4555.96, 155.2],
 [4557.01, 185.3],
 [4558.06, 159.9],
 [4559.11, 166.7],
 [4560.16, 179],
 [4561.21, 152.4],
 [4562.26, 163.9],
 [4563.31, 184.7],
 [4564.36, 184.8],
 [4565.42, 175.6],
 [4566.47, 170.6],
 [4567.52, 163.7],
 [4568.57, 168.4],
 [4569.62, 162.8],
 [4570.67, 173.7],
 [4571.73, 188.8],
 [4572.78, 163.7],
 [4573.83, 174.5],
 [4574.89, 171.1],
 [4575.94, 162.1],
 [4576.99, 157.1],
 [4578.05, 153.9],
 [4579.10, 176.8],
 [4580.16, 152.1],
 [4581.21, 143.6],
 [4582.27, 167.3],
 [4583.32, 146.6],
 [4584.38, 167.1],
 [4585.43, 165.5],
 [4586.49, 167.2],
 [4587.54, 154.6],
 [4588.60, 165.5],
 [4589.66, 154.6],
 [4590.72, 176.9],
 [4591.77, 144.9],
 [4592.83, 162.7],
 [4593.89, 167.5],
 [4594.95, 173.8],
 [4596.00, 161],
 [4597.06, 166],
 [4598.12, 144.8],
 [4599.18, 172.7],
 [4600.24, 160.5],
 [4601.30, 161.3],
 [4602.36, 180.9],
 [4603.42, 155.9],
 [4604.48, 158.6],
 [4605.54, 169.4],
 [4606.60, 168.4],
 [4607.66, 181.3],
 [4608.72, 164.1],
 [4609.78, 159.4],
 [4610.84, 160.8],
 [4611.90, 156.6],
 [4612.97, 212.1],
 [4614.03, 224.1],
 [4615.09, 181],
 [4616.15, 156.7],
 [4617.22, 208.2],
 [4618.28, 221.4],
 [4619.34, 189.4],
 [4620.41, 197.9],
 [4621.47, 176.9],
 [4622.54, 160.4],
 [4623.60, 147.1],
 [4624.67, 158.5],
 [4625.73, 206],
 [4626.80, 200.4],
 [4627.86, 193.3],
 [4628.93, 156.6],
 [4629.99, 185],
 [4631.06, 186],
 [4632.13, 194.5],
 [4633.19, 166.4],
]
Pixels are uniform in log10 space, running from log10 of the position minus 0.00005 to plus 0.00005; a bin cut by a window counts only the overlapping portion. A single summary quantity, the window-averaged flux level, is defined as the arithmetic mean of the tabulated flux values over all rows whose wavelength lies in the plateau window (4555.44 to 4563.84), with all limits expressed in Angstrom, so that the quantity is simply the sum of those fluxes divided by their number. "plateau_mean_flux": 168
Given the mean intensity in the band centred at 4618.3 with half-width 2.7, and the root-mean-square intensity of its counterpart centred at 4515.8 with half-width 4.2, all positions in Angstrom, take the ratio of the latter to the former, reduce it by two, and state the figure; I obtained -1.16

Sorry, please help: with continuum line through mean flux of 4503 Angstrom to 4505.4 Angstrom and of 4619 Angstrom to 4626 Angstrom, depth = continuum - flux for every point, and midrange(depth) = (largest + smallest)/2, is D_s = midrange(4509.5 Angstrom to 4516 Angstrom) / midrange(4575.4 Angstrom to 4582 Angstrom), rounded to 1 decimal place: -0.1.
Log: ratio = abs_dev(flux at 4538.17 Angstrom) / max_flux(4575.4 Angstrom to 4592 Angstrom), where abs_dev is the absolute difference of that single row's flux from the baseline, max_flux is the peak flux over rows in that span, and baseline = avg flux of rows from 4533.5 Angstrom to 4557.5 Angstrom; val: 0.049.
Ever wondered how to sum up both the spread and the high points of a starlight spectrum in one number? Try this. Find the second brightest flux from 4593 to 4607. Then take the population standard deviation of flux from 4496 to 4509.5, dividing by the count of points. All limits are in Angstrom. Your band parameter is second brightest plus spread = 182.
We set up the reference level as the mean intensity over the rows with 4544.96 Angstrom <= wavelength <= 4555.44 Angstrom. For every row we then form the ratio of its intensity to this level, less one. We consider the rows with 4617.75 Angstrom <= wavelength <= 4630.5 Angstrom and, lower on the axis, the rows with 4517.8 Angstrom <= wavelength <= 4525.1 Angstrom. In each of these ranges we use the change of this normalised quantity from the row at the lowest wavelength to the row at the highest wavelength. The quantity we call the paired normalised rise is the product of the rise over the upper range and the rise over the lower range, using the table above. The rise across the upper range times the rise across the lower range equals -0.0032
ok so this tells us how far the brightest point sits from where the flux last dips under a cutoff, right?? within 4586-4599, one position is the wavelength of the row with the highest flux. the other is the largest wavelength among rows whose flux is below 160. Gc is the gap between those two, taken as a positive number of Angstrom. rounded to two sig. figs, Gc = 7.4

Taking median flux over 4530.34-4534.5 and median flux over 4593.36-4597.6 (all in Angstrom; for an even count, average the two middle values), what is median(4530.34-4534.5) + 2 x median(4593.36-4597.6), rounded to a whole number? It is 481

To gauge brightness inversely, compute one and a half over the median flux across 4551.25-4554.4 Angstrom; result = 0.0099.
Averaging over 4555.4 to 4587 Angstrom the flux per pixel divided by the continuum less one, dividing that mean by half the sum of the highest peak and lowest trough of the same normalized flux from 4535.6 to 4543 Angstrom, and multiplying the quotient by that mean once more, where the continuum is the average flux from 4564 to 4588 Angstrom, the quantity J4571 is -0.001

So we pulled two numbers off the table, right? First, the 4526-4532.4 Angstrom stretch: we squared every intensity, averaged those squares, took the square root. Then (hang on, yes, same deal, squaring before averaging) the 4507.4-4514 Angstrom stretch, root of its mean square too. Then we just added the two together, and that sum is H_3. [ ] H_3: 312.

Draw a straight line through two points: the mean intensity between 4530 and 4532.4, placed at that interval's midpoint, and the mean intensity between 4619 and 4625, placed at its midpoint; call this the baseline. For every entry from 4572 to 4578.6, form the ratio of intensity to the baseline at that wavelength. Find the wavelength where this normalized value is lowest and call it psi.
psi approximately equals 4578.05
